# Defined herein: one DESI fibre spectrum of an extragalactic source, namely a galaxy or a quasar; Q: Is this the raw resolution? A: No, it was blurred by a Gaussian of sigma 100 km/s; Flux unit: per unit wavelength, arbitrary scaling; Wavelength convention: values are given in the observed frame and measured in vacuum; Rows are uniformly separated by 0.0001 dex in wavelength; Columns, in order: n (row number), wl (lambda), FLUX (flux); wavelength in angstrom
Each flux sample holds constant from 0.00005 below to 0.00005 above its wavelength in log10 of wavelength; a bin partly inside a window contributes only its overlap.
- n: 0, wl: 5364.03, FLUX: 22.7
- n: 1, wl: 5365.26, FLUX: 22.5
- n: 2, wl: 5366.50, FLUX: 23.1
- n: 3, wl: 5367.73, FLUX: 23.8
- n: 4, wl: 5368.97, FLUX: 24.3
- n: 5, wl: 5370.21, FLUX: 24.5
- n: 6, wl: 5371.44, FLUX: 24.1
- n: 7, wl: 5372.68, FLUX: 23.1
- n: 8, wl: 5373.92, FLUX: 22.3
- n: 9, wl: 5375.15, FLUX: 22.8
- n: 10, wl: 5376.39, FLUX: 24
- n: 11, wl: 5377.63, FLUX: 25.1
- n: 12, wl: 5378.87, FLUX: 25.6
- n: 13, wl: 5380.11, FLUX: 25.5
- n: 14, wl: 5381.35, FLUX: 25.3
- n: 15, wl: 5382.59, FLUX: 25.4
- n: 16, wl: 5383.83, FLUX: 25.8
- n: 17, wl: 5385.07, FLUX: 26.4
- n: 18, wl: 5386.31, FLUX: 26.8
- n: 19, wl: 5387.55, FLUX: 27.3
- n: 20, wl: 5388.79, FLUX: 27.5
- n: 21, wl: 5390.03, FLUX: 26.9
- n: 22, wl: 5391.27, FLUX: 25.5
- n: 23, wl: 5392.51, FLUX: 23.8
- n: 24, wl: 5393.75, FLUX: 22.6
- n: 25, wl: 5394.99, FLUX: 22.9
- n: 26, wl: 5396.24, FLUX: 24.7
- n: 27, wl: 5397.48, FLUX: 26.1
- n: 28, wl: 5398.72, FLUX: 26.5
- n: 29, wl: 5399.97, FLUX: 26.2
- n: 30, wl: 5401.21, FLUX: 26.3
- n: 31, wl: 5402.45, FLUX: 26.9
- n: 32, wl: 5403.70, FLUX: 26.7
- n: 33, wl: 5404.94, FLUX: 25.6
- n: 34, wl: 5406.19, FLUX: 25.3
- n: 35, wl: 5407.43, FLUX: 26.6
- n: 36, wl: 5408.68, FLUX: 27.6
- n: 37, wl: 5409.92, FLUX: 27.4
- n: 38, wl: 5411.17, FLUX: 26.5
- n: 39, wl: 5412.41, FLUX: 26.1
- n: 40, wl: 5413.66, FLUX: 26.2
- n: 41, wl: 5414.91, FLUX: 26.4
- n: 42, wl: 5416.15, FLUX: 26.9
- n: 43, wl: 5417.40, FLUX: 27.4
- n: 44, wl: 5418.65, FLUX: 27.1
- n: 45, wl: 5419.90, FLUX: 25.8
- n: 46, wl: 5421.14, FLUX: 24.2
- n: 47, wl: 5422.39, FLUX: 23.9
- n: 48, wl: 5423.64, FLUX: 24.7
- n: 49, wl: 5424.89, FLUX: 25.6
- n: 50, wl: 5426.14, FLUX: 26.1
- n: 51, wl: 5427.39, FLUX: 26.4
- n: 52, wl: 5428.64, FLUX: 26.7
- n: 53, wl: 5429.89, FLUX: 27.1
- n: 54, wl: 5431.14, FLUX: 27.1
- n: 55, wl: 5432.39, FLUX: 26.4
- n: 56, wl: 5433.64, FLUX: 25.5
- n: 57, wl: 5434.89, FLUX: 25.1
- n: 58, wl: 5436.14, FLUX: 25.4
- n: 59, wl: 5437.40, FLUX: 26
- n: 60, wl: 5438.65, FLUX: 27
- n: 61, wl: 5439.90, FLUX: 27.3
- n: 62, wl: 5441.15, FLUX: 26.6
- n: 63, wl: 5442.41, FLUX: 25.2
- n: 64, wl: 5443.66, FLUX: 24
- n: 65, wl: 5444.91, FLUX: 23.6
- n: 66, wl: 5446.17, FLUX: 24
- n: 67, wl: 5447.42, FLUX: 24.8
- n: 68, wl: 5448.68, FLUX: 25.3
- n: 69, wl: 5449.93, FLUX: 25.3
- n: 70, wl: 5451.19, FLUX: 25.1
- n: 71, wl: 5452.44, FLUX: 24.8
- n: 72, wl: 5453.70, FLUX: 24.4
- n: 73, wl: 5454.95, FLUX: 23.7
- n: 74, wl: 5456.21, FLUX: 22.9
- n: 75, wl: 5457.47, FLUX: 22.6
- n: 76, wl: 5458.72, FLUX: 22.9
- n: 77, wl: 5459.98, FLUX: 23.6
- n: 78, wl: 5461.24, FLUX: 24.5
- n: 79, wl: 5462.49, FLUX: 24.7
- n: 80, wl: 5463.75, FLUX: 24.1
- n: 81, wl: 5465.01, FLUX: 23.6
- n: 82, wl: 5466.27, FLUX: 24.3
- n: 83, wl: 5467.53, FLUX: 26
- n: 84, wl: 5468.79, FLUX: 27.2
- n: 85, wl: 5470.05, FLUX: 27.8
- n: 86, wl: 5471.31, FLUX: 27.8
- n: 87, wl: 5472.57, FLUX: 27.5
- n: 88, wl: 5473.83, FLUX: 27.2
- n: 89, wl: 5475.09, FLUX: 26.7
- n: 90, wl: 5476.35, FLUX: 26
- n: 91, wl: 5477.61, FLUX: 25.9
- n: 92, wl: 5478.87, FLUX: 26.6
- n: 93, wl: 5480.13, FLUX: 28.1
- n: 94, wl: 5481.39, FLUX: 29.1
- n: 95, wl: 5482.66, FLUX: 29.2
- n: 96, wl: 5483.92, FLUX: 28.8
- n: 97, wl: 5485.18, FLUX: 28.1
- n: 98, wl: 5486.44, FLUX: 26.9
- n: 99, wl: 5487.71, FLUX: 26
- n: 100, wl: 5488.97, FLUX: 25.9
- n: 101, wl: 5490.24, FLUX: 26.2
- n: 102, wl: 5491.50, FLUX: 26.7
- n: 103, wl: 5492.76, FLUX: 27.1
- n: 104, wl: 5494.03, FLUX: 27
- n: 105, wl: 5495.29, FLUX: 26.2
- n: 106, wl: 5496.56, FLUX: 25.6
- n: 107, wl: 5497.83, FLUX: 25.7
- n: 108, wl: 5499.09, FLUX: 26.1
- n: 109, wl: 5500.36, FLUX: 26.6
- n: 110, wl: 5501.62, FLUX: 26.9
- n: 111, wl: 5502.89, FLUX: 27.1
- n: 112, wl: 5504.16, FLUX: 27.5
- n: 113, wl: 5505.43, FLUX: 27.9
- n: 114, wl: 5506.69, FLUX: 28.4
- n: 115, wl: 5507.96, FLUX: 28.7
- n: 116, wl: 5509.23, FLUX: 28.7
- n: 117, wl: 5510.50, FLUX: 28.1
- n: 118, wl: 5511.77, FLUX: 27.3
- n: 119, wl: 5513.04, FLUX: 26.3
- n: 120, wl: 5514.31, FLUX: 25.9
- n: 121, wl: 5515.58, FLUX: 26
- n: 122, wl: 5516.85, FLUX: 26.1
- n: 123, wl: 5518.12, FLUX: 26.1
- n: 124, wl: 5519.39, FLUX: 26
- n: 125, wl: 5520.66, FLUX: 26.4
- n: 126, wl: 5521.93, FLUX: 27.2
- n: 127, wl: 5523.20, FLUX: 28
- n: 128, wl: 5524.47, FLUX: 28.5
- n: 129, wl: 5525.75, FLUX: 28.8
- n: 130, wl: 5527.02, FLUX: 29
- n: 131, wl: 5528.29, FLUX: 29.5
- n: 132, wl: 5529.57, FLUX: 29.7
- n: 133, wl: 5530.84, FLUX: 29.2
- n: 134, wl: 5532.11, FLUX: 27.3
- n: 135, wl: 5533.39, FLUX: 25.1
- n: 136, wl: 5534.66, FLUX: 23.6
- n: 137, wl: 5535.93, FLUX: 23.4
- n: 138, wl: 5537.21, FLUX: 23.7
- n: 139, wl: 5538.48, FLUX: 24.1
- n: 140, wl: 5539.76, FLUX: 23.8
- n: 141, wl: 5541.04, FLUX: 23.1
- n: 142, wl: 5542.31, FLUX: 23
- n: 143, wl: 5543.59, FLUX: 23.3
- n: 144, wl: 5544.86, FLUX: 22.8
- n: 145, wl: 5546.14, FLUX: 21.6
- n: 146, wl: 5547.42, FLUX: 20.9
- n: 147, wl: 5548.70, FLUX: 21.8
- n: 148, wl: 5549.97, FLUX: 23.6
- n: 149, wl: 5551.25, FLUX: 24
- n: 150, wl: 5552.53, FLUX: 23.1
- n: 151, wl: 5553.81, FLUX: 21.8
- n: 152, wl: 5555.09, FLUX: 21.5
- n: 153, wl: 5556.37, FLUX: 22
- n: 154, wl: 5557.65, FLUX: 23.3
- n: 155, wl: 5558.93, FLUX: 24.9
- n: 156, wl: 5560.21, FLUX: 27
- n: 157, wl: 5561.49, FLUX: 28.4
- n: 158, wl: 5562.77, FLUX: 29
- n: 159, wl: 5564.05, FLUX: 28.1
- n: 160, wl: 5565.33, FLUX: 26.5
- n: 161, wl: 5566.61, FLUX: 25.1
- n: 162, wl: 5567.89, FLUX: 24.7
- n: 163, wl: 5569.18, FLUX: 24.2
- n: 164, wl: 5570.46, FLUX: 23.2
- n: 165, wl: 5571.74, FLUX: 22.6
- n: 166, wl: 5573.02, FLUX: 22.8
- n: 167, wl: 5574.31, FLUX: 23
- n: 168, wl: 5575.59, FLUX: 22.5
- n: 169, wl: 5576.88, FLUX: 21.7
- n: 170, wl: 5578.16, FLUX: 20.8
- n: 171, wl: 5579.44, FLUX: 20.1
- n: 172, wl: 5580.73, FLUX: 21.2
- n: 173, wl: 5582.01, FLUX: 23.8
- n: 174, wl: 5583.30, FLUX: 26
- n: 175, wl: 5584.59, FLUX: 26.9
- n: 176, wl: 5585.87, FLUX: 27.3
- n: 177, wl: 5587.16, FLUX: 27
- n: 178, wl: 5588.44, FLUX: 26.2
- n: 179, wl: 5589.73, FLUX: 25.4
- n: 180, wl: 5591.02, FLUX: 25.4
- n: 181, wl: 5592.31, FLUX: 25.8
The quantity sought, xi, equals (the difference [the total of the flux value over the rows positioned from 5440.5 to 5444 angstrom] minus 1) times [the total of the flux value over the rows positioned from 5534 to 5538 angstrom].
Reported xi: 5288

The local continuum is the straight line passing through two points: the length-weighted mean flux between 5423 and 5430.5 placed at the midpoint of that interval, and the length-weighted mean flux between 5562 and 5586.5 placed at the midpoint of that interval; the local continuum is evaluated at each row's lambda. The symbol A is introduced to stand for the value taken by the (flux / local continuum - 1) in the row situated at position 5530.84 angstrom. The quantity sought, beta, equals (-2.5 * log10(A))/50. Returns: 0.037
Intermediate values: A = 0.179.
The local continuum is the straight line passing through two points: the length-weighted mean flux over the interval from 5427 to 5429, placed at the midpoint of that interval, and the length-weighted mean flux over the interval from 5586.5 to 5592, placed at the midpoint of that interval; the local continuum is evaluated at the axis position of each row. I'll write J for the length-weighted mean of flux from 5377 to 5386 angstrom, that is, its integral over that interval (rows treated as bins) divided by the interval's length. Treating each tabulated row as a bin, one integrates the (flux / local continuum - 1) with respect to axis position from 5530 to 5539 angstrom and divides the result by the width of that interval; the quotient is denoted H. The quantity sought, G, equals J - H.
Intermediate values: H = -0.03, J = 25.6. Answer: 25.6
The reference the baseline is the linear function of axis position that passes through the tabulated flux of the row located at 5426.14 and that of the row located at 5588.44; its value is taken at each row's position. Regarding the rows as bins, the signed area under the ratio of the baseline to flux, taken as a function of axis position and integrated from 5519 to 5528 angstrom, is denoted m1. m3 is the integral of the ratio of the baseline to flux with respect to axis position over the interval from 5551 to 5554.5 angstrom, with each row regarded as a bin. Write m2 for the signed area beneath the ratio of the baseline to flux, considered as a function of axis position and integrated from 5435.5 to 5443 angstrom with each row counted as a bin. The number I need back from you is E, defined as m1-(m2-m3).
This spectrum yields 5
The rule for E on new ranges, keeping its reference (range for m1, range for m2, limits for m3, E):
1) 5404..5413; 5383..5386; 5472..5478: 12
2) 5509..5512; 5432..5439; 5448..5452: 0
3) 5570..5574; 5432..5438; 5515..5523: 6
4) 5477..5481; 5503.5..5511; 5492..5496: 1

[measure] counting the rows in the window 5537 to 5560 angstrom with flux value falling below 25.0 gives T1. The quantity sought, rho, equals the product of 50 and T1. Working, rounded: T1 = 18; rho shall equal 900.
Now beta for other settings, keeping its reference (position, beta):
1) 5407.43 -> 0.099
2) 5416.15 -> 0.079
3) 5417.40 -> 0.067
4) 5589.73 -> 0.062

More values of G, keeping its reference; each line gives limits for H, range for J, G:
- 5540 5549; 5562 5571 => 26.0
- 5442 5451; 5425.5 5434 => 26.6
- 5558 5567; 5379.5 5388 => 26.0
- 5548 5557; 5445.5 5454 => 24.9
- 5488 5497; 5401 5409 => 26.4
